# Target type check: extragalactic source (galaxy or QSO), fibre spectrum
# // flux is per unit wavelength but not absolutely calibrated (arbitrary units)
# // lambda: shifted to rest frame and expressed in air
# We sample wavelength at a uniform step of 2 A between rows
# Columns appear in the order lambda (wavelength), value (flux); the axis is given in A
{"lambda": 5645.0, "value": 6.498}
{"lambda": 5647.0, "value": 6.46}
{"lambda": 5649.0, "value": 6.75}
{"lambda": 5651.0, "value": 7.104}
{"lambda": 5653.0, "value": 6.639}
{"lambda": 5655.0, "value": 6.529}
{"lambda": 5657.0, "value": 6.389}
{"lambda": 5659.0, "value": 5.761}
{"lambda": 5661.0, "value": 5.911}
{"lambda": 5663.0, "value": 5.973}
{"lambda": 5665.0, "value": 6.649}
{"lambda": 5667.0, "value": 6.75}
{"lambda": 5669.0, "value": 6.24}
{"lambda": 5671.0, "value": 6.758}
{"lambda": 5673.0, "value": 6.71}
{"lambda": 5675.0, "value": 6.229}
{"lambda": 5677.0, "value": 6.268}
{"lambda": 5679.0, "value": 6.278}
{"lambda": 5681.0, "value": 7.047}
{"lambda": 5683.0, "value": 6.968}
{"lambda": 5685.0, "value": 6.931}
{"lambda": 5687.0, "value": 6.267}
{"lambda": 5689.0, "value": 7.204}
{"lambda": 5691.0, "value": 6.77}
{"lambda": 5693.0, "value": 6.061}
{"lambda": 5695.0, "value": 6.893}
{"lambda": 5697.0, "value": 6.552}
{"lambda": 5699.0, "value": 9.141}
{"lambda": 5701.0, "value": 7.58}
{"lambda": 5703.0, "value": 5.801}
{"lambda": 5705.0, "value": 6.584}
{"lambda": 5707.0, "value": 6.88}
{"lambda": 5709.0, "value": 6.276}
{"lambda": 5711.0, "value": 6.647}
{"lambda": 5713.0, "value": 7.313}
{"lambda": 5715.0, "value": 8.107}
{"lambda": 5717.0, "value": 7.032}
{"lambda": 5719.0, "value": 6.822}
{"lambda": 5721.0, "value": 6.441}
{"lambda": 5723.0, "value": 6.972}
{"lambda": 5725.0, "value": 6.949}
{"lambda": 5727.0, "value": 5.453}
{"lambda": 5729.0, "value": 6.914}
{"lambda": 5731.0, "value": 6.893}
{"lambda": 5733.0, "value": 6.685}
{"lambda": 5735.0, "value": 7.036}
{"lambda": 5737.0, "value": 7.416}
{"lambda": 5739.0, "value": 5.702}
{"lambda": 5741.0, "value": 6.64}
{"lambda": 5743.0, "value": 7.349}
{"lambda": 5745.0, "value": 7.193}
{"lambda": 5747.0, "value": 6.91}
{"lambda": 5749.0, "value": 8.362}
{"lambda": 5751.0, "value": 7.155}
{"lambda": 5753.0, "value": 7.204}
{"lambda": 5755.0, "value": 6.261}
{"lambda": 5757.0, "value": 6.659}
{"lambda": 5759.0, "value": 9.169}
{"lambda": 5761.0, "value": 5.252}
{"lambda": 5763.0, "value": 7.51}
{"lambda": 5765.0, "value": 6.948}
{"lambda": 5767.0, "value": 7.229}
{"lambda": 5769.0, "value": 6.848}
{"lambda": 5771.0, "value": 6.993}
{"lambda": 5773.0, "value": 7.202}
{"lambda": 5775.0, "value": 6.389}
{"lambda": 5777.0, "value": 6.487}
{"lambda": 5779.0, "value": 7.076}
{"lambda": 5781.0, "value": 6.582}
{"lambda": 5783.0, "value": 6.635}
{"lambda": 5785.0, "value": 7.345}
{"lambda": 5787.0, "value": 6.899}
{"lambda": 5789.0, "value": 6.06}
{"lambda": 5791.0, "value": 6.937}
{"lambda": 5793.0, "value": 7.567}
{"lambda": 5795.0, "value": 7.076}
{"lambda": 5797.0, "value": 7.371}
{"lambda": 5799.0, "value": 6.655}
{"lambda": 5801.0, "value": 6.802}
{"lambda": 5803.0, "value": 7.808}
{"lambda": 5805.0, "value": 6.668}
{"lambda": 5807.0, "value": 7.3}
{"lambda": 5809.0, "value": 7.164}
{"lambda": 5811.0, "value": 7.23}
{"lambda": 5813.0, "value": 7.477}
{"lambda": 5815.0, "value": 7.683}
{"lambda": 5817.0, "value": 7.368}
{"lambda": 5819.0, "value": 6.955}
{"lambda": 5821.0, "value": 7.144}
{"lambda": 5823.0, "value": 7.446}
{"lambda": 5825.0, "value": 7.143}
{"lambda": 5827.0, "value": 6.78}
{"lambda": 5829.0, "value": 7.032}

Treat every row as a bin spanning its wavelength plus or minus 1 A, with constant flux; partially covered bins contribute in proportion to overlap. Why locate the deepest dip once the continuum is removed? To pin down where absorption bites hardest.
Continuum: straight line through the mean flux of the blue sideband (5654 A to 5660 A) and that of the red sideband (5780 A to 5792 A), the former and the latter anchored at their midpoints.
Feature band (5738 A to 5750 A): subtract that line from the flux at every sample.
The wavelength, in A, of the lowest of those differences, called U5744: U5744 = 5739.0 A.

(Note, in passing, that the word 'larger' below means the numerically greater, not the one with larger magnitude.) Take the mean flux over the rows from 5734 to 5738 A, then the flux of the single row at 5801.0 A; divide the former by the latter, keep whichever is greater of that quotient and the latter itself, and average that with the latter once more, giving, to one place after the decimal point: 6.8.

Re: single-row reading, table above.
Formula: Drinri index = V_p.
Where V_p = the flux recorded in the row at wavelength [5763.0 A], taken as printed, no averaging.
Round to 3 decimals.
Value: 7.510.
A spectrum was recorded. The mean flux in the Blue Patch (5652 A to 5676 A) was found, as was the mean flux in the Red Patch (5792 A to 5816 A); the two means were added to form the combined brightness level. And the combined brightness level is 13.6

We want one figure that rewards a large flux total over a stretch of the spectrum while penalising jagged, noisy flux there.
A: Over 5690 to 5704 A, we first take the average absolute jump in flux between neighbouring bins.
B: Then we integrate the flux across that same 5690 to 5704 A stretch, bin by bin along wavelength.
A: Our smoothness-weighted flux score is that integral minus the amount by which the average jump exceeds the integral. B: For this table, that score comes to 194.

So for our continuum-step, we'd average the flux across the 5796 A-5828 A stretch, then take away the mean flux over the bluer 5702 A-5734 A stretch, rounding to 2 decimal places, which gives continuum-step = 0.45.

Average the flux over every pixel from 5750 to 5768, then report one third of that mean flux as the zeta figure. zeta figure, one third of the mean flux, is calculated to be 2.35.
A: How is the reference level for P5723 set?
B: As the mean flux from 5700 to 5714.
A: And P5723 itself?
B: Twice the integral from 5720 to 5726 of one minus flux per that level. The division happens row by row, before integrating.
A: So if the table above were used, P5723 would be -0.1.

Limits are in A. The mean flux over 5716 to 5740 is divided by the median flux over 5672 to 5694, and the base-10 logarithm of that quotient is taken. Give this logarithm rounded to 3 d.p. -0.001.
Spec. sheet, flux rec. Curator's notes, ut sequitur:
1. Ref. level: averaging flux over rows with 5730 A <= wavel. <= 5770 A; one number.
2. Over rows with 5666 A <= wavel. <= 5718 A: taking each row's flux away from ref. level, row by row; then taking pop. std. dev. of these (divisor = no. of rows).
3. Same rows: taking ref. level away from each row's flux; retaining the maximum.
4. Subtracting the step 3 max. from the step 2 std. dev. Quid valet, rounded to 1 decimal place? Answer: -1.4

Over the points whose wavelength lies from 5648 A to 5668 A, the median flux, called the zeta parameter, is 6.58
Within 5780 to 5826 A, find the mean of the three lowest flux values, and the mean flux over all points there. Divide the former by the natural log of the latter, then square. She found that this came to 10.7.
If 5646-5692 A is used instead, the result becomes 9.8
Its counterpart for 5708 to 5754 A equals 9.0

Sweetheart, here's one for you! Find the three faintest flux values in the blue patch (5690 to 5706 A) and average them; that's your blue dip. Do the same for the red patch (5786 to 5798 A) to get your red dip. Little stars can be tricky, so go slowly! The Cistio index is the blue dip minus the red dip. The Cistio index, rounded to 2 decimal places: -0.49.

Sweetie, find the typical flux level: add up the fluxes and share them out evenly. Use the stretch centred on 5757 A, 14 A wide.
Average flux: 7.03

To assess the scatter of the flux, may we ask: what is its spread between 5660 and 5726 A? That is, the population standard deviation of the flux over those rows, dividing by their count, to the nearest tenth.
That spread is 0.6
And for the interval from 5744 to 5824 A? 0.6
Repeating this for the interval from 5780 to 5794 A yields 0.5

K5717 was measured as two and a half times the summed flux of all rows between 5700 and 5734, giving 288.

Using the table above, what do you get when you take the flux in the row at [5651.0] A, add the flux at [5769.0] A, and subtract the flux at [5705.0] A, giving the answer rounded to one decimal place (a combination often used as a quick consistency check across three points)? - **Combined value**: 7.4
